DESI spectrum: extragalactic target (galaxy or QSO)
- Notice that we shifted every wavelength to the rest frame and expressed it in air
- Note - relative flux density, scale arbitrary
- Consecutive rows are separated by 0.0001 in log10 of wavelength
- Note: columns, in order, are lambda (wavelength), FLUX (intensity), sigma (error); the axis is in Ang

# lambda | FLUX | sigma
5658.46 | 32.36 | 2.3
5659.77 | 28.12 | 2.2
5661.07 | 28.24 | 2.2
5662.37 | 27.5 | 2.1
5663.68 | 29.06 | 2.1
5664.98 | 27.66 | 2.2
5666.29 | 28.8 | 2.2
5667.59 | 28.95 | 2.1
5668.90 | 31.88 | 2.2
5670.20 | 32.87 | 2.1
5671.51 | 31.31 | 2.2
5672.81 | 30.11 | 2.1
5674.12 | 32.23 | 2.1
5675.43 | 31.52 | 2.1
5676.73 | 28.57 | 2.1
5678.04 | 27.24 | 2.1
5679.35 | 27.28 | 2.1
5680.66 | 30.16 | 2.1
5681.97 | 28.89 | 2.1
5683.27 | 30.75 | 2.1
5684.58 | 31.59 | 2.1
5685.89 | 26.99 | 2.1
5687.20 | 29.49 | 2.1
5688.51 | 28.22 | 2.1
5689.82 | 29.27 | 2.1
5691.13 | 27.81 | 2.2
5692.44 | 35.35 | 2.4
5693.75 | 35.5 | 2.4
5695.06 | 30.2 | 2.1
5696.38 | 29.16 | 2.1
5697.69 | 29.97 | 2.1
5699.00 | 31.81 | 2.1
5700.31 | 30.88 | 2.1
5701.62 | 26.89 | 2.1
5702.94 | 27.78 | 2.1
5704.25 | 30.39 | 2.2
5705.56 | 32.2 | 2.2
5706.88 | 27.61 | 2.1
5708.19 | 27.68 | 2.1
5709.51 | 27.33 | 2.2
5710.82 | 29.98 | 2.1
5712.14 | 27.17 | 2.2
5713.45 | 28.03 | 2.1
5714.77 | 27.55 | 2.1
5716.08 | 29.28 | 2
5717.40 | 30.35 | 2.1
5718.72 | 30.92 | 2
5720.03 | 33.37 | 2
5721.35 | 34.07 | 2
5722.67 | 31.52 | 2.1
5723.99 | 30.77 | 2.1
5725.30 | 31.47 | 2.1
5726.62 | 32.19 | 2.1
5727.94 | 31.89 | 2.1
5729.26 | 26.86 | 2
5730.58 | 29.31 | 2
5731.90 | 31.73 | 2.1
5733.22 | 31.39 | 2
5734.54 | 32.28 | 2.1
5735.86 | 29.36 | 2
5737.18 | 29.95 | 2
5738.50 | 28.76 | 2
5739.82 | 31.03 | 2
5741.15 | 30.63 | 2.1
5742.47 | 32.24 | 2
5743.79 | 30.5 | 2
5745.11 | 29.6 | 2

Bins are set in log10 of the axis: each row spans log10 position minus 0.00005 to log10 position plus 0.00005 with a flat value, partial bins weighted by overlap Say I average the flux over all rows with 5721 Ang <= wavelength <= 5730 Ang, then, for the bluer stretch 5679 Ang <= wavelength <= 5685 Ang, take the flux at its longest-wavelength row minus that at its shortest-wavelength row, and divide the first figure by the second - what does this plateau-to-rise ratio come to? 7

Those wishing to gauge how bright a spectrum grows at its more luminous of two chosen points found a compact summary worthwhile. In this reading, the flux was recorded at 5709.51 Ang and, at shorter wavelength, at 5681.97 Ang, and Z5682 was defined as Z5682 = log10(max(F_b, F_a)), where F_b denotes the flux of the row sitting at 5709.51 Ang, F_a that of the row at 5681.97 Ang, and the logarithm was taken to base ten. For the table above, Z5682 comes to 1.46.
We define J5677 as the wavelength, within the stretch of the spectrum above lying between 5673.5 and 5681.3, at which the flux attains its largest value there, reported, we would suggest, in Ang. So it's 5674.12 Ang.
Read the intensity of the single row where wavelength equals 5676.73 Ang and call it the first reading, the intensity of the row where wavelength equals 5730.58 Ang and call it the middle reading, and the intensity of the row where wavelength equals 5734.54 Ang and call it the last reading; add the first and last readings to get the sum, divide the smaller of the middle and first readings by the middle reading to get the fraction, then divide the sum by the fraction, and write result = 62.4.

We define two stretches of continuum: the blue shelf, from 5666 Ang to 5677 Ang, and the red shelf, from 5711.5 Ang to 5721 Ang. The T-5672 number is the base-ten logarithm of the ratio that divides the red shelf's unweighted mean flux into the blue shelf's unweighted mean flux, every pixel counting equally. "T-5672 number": 0.017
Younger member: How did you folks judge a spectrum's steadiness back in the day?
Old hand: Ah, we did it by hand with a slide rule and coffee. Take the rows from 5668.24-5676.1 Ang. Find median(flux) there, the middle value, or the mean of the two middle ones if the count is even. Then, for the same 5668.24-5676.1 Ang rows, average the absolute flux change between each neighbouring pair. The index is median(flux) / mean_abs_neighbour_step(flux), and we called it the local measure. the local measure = 24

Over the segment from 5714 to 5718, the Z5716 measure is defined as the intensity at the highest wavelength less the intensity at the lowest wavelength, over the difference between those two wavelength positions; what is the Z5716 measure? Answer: 1.1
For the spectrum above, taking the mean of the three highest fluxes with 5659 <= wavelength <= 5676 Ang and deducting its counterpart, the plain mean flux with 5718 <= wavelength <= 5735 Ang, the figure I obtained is 1.0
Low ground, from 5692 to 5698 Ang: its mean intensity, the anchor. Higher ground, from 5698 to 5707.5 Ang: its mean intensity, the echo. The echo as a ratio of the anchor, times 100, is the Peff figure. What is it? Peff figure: 93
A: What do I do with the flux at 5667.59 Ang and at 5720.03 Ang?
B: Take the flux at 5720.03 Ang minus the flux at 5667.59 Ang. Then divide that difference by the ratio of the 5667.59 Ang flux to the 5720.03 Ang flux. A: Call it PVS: 5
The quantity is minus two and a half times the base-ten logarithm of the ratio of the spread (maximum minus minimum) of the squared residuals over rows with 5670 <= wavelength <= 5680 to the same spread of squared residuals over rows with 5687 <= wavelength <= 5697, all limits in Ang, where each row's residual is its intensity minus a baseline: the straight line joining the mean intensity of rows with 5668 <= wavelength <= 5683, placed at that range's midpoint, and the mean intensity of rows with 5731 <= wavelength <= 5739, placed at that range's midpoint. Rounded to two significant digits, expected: 1.2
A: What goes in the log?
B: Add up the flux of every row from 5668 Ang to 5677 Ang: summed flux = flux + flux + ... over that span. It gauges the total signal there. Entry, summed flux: 218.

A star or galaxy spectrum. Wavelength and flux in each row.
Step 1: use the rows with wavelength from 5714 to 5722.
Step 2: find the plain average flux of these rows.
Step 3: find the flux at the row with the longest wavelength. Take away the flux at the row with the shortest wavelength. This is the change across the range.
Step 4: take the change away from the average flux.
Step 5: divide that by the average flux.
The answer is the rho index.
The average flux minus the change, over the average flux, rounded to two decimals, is 0.79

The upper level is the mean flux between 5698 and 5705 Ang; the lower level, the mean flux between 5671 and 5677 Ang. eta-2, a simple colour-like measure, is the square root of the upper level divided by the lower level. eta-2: 0.98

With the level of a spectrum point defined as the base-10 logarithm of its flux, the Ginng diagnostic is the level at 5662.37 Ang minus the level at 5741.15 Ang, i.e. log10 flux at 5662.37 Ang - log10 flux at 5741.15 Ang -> -0.05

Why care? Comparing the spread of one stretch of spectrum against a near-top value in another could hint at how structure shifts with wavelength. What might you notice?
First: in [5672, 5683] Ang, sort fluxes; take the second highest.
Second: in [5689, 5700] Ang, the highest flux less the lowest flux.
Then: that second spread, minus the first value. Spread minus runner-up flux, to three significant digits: -23.8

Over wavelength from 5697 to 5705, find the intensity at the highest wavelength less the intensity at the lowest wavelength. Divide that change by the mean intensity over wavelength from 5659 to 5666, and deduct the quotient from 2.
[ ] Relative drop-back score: 1.99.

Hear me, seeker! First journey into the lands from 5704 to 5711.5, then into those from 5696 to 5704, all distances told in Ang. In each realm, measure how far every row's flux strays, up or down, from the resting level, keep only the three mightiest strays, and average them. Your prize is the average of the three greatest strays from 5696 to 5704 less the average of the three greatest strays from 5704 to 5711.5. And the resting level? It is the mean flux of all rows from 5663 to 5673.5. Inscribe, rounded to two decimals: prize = -0.13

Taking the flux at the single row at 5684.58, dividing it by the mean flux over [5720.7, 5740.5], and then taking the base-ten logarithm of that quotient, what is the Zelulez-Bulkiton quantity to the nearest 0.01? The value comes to 0.01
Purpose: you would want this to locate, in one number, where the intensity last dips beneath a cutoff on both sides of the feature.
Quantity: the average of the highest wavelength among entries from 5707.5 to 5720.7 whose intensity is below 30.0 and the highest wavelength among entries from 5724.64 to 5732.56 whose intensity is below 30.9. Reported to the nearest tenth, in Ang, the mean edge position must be 5723.3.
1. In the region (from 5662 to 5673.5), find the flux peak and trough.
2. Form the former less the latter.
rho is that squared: 29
